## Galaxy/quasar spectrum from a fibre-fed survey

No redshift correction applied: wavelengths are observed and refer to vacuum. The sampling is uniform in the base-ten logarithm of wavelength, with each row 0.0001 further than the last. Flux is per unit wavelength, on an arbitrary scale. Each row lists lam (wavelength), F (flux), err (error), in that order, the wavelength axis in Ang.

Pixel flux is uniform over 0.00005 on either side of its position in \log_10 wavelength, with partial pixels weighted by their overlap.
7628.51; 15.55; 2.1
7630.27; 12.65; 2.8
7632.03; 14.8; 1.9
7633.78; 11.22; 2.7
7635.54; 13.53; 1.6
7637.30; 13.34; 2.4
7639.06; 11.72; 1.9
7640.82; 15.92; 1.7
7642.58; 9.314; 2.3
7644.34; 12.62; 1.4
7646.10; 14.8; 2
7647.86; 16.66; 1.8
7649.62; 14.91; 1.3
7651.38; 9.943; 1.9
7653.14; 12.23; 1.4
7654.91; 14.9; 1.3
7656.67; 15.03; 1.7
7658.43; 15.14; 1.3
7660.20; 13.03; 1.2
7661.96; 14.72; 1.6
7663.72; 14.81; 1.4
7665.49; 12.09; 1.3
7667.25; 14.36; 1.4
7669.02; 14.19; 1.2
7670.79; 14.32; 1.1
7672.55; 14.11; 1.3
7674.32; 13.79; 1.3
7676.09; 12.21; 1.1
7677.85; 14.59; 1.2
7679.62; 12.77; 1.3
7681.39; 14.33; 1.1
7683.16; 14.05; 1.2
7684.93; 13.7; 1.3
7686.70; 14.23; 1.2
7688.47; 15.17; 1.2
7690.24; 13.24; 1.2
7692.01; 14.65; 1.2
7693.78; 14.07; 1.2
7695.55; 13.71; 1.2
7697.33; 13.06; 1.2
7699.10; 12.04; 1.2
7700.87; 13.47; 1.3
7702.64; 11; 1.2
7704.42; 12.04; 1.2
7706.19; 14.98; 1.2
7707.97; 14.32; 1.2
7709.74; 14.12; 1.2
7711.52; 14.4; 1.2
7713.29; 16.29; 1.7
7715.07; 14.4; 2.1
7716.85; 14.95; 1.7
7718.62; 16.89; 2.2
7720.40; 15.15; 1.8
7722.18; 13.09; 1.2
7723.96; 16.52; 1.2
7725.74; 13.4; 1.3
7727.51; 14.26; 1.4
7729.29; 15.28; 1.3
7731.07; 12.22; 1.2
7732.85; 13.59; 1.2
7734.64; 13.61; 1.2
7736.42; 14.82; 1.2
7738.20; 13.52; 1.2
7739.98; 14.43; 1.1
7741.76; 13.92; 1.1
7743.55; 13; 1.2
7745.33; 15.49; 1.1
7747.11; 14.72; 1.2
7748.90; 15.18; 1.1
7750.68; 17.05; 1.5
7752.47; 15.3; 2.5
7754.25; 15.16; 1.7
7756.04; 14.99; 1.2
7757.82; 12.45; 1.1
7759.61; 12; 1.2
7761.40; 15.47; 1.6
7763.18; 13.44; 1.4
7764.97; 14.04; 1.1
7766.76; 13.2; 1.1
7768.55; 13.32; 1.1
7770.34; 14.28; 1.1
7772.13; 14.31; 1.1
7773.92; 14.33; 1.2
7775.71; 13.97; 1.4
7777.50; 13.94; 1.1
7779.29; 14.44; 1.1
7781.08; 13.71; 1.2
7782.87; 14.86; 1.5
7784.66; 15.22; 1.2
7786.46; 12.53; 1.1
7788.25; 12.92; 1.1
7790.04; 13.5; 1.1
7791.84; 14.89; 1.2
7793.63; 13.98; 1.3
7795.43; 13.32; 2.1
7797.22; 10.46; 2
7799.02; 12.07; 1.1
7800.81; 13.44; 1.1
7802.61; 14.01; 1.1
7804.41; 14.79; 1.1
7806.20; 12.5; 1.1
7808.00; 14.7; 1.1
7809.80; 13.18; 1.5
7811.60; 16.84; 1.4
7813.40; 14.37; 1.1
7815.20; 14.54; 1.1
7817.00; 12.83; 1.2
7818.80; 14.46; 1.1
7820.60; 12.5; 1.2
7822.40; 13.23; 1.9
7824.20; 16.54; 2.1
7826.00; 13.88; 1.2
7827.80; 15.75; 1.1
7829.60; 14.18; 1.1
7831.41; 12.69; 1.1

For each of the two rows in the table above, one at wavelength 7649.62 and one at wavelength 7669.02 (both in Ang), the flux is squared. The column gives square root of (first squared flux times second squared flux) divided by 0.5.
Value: 423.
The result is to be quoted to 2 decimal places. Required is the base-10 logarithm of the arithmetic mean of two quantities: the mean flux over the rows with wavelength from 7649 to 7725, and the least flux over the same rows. 1.08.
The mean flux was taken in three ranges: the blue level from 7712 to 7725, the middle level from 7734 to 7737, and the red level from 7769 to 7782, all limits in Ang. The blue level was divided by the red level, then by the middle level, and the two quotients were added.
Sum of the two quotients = 2.16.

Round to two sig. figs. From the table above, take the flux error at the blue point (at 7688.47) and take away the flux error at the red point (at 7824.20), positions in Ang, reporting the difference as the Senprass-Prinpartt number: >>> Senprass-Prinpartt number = -0.90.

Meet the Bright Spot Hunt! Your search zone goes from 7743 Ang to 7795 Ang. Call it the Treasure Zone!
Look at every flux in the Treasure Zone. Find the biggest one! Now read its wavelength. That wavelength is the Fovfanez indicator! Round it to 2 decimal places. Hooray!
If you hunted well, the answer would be 7750.68 Ang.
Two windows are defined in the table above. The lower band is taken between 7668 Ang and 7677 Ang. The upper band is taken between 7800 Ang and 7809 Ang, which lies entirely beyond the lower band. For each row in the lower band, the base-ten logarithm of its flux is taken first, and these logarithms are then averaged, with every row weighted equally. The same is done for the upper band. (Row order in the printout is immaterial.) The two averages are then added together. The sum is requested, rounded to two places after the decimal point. 2.28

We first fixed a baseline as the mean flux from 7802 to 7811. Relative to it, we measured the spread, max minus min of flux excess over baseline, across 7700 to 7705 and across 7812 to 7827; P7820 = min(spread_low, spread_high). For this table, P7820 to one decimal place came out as 2.5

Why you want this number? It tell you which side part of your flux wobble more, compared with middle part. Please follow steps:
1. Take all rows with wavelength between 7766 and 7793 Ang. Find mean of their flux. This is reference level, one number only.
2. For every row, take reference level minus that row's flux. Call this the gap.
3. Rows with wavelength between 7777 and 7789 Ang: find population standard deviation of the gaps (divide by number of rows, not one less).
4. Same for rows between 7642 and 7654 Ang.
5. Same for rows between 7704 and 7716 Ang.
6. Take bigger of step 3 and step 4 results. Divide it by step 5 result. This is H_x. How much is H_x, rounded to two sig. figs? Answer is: 2.1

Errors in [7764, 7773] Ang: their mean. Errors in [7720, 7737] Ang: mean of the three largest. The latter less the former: 0.4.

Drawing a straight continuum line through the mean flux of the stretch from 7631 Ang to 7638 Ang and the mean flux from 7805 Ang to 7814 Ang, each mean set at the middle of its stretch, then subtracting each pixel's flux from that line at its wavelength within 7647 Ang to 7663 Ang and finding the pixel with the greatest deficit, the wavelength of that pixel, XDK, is 7651.38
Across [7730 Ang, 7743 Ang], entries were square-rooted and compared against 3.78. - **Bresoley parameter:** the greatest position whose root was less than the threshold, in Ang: 7741.76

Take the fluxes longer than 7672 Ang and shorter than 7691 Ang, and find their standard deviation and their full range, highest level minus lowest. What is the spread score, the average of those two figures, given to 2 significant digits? 1.9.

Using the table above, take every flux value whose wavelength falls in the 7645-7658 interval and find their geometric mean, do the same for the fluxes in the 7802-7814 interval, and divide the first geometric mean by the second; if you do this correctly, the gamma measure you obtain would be 0.97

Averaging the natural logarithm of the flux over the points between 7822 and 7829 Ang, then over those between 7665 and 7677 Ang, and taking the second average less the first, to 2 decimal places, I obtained -0.09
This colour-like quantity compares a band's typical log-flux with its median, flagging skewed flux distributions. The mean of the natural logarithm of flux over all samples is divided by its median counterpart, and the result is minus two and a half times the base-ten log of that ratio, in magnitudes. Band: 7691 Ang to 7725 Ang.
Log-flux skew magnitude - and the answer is 0.007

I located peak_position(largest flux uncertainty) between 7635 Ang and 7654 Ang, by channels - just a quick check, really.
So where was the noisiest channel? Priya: 7637.30 Ang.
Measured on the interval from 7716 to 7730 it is 7718.62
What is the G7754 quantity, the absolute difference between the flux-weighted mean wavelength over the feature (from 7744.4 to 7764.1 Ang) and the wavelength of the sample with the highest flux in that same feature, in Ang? 3.3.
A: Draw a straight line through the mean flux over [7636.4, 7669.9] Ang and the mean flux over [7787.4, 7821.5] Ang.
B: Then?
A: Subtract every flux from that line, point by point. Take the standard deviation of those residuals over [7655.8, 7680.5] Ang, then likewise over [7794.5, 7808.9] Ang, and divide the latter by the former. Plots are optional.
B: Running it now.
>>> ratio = 1.4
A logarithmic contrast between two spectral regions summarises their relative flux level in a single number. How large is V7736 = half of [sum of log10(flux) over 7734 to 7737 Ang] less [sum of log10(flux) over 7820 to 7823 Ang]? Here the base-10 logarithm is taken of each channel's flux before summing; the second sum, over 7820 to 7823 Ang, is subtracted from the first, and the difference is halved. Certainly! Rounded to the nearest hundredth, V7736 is 0.04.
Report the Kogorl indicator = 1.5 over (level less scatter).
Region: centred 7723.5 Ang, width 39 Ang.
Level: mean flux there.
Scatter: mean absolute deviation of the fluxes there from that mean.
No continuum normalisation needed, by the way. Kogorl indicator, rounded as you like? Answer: 0.111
